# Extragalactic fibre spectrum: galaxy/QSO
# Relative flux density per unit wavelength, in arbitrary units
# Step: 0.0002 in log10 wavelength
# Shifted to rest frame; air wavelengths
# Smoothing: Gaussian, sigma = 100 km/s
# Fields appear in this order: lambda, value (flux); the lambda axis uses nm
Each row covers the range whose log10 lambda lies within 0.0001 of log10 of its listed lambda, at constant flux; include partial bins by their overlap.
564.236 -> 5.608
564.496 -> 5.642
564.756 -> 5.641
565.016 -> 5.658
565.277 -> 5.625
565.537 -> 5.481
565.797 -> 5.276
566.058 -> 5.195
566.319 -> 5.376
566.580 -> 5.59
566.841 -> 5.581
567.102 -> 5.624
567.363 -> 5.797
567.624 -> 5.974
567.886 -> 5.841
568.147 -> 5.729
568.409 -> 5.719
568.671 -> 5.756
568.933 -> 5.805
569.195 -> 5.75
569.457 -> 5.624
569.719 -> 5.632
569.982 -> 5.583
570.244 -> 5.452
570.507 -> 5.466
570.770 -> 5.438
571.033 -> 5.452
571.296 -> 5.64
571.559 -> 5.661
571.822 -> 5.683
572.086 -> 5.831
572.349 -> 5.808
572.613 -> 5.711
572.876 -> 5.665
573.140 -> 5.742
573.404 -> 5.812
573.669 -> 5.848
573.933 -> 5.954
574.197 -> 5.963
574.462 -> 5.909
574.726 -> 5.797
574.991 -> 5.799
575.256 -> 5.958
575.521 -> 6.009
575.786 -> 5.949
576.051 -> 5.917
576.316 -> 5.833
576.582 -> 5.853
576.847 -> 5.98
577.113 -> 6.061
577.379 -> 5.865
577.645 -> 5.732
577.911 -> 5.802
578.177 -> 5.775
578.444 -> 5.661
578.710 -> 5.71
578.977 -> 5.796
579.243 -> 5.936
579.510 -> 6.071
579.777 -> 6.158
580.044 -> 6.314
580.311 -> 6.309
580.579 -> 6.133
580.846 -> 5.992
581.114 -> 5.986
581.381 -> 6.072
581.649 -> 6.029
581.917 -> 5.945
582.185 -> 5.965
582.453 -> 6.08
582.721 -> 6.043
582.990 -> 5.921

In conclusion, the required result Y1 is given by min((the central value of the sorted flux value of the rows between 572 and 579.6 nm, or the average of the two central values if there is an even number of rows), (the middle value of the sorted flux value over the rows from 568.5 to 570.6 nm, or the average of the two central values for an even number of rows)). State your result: 5.63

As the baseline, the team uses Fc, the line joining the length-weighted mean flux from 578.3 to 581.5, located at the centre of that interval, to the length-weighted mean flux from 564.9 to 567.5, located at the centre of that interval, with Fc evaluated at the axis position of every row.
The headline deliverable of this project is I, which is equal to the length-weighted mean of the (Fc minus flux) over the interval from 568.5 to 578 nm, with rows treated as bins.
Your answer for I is 0.00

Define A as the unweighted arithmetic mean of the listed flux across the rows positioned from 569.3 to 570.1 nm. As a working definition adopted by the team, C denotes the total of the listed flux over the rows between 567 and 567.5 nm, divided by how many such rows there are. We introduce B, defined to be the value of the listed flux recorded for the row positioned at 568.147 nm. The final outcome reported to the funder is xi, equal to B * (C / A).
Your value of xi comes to 5.8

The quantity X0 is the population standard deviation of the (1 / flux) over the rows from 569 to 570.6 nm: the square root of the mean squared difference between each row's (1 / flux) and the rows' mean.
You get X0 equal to 0.0033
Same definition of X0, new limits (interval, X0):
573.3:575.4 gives 0.0020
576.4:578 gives 0.0031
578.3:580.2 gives 0.0063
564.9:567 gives 0.0055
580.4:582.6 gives 0.0017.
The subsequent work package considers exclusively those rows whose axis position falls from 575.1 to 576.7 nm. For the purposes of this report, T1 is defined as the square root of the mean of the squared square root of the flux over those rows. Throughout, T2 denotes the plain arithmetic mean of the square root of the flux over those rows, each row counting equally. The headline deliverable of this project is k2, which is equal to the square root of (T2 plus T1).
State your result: 2.21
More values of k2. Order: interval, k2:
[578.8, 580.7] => 2.22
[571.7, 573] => 2.19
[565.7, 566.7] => 2.15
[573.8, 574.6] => 2.21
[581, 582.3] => 2.21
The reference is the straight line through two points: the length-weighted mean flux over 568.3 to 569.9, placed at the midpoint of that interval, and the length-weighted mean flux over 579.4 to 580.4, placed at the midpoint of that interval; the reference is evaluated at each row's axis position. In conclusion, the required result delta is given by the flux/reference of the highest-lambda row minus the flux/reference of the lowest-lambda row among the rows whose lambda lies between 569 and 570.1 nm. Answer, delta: -0.04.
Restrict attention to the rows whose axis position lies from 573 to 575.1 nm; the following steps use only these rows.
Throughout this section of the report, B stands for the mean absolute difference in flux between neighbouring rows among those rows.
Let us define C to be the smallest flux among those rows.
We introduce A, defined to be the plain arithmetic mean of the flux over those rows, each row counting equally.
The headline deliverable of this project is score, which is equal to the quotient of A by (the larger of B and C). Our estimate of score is 1.02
